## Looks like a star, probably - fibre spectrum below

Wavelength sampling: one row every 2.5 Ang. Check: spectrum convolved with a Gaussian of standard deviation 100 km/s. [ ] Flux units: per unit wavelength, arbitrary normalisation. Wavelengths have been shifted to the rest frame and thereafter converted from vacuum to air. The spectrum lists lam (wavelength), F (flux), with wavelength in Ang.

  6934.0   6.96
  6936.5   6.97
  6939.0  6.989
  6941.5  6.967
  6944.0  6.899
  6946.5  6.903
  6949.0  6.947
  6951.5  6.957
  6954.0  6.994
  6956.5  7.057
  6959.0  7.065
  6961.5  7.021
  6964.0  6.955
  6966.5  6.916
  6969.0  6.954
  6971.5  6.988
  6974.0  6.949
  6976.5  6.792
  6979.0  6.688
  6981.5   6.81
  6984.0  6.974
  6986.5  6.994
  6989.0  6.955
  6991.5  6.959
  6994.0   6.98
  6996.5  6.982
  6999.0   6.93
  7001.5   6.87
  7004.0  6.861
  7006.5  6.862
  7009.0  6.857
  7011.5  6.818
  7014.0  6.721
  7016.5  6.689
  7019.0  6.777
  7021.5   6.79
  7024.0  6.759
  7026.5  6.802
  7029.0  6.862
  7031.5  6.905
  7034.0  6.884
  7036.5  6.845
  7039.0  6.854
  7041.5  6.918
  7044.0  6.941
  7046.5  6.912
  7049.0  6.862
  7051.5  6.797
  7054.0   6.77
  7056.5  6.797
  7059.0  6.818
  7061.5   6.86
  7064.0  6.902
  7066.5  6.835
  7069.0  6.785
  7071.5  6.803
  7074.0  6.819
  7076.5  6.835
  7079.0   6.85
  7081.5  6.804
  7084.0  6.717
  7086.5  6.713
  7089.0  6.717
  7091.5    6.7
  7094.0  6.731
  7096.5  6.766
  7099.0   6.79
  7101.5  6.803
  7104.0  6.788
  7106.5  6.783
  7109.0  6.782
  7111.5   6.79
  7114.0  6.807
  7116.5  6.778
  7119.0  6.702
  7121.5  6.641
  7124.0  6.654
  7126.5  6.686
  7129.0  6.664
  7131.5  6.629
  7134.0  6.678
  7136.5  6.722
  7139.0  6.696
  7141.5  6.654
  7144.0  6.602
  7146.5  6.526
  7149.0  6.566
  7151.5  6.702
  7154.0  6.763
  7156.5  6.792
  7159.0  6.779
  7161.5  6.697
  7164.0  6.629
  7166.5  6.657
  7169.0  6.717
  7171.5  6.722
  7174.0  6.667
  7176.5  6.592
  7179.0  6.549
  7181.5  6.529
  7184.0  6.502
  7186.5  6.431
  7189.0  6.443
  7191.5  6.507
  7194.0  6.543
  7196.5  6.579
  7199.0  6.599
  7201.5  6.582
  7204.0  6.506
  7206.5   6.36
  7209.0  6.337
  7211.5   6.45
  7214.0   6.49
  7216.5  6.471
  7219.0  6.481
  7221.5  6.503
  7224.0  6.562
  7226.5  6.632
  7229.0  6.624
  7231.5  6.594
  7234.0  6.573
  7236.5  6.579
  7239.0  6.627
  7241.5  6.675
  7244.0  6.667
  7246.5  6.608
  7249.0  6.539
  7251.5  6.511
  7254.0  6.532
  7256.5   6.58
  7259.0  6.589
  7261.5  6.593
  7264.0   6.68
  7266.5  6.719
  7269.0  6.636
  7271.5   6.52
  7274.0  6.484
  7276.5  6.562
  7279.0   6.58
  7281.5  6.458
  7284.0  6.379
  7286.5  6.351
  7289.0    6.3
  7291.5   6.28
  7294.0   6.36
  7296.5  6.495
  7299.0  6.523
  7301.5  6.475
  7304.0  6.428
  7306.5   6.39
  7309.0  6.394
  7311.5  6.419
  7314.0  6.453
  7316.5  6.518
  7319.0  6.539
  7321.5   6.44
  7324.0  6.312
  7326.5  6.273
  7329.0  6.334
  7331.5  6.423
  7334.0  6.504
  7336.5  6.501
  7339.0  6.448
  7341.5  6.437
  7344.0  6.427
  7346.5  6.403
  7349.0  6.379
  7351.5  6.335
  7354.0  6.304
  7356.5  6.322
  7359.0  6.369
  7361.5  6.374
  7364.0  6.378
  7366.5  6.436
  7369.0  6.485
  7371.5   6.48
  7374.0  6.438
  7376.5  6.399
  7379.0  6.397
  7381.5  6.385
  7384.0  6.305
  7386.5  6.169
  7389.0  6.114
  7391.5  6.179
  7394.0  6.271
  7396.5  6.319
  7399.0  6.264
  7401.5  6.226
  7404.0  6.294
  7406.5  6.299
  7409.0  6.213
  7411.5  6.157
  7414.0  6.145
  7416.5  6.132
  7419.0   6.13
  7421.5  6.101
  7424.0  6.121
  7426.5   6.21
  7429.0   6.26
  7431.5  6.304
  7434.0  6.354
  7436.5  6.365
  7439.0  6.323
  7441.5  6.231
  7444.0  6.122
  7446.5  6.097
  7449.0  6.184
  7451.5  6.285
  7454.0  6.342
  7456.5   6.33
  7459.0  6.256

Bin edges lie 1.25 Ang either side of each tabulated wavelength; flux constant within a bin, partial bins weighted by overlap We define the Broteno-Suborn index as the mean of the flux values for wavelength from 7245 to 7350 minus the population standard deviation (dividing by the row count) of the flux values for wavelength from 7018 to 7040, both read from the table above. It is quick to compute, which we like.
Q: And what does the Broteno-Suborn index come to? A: 6.42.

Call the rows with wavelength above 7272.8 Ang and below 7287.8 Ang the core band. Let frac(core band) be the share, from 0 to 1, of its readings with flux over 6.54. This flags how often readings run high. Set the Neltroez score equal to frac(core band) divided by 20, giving 0.017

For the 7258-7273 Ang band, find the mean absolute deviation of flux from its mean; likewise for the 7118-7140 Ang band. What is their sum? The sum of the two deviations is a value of 0.080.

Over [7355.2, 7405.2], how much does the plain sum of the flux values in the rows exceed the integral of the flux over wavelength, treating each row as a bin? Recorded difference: -190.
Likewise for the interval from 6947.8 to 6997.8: -208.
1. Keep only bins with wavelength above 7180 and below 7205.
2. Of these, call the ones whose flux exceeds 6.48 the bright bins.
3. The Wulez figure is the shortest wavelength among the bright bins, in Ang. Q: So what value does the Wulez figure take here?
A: 7181.5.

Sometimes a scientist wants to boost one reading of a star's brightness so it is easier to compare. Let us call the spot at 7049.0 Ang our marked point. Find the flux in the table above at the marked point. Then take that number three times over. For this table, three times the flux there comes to 20.6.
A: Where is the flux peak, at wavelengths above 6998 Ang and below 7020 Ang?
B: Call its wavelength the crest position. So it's 6999.0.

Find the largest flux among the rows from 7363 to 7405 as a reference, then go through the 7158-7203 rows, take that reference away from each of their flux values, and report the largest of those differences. 0.29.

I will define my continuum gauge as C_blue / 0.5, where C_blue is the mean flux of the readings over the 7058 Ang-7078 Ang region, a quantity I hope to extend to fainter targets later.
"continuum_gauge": 13.7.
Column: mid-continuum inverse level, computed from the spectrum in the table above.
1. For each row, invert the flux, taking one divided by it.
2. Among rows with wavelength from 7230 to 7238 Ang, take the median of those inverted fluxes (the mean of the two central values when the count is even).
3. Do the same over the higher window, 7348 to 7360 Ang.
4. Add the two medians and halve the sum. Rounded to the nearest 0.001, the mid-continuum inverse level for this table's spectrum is 0.155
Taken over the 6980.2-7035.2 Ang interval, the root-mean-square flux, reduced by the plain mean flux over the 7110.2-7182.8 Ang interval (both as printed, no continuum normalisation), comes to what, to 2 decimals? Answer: 0.19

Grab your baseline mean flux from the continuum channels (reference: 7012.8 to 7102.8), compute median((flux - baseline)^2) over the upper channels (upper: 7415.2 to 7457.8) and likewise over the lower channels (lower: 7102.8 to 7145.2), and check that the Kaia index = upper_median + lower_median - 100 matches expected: -99.7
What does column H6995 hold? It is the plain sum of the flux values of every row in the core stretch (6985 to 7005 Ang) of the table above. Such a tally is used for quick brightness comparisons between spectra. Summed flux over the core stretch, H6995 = 55.5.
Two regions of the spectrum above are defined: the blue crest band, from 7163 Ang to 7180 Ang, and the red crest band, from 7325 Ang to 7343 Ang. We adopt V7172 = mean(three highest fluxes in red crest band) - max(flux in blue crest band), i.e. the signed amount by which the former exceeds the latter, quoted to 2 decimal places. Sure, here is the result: -0.24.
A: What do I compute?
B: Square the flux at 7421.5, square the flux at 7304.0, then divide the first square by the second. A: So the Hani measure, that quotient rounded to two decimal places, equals 0.90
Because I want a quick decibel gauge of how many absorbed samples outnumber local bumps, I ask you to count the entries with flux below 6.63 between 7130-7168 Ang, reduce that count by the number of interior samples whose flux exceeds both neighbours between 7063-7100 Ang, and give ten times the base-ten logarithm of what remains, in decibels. 4.8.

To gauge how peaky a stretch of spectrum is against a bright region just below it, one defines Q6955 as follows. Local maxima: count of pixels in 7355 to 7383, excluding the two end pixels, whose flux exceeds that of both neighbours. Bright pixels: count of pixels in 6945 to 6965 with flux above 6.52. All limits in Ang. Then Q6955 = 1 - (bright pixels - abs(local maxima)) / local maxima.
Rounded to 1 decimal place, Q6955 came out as -6.0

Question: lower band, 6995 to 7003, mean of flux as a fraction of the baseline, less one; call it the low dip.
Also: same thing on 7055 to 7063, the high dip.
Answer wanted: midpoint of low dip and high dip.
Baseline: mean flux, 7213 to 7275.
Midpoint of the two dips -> 0.045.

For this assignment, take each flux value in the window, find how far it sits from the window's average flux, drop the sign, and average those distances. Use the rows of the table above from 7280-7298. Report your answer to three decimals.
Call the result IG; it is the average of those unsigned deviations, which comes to 0.059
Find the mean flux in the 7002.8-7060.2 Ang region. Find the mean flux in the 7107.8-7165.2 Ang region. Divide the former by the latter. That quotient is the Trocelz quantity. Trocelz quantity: 1.02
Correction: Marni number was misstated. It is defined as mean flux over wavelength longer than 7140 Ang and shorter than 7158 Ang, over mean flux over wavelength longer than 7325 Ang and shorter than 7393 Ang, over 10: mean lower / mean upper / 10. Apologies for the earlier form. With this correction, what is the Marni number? 0.105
